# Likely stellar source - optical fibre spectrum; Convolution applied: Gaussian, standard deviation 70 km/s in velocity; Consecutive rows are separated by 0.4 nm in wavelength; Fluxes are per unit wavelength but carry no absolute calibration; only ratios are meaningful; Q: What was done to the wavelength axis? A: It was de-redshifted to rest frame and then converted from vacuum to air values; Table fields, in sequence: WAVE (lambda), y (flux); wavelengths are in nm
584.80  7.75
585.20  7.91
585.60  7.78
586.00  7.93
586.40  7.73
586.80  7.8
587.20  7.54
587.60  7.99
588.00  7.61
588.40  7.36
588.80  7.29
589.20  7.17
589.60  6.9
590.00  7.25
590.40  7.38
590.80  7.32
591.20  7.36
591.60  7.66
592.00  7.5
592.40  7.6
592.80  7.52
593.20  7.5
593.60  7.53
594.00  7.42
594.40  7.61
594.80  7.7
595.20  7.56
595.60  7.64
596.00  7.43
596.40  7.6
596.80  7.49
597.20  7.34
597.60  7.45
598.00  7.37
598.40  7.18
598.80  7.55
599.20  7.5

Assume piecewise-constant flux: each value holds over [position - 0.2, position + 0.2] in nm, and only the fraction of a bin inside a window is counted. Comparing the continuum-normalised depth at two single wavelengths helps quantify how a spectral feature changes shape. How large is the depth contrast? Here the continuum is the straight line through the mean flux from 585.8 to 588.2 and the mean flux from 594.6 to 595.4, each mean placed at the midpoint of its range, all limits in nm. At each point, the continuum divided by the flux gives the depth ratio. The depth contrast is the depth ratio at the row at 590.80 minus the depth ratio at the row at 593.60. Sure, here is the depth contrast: 0.036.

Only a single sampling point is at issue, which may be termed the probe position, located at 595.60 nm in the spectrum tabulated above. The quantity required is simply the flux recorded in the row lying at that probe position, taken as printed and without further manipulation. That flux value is 7.64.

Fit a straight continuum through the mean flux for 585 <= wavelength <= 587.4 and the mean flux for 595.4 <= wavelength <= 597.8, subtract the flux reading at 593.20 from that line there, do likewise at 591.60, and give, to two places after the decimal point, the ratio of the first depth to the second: -2.99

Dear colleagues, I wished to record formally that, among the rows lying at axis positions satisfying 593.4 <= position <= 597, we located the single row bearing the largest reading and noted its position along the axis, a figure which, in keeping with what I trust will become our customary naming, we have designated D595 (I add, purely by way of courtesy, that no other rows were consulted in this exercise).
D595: 594.80 nm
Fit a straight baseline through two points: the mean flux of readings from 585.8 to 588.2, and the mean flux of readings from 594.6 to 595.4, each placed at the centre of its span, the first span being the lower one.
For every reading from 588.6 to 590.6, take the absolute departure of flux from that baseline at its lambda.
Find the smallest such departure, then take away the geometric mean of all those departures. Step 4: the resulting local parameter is -0.17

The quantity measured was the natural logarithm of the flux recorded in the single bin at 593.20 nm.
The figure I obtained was 2.01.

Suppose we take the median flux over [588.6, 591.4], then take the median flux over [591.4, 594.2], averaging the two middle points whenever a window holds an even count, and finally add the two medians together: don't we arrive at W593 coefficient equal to 14.8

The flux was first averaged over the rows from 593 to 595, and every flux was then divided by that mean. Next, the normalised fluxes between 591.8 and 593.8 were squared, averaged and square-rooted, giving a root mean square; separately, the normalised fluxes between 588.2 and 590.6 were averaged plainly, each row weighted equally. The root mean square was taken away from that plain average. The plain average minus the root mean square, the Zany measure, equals -0.040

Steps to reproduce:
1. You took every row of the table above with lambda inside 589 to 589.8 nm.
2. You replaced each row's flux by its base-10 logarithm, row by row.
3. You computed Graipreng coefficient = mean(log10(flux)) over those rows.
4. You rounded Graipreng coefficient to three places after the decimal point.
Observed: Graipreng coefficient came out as 0.847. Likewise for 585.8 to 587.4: 0.889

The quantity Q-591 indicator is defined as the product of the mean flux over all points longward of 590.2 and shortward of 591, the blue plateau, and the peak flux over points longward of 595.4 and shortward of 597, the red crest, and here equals 56.2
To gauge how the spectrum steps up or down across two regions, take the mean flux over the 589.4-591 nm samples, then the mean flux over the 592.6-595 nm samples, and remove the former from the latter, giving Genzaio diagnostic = 0.33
